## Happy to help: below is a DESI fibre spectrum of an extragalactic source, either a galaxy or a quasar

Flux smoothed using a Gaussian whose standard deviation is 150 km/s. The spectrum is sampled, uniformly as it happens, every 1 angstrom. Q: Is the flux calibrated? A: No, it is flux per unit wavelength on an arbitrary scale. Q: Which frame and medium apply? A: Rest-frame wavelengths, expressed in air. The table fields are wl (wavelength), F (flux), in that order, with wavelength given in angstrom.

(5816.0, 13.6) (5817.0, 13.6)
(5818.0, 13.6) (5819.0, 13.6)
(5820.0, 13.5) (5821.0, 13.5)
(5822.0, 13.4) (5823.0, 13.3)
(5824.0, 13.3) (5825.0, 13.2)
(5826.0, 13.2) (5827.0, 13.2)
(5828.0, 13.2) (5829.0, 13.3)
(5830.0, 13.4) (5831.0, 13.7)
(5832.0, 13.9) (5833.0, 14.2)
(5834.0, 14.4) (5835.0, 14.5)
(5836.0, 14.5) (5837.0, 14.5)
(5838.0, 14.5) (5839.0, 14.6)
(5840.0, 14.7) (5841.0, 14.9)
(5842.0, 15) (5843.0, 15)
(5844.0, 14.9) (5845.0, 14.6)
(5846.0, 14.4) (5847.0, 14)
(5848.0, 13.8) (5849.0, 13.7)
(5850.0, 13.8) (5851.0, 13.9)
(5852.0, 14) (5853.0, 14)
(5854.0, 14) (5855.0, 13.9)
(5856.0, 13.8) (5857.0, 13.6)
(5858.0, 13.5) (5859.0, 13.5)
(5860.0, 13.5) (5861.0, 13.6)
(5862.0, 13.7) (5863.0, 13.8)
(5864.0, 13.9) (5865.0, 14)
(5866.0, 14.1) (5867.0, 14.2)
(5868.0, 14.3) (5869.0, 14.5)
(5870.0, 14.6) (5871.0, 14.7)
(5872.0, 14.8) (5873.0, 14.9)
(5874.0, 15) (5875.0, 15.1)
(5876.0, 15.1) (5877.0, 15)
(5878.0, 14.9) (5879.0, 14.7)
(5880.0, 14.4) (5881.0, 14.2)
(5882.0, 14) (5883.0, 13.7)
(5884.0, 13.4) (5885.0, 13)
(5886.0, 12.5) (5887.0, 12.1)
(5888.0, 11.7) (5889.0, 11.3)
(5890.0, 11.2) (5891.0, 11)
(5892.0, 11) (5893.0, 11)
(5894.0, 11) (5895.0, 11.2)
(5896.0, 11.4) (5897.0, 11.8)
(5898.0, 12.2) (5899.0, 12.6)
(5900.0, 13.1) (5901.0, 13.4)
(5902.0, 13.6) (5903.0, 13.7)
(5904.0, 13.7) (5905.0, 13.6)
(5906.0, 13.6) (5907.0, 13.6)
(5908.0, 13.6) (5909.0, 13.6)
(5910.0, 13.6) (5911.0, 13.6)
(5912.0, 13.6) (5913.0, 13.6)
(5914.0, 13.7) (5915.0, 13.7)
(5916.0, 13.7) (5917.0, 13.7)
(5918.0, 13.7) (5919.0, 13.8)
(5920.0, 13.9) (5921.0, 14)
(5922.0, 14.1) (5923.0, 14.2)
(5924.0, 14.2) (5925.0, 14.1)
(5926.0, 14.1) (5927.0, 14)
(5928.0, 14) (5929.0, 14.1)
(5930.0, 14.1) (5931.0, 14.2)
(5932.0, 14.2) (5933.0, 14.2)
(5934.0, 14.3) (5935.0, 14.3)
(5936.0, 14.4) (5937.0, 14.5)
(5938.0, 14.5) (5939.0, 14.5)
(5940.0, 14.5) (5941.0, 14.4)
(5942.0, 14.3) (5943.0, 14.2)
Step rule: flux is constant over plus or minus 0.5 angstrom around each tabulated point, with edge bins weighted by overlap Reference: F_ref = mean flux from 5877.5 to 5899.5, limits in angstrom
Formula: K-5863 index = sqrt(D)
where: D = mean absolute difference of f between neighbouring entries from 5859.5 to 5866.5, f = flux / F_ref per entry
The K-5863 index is 0.090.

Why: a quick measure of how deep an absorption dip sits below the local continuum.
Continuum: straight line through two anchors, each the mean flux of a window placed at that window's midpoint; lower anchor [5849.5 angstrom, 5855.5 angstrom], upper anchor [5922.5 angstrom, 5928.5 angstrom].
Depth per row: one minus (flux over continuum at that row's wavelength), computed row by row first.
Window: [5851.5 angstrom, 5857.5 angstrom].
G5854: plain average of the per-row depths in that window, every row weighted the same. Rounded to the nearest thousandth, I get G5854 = 0.004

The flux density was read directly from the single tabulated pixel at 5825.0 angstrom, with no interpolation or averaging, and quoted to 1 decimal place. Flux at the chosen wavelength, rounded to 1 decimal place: 13.2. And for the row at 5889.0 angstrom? 11.3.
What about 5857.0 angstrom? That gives 13.6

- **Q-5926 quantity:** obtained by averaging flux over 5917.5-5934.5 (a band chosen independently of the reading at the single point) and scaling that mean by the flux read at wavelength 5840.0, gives 207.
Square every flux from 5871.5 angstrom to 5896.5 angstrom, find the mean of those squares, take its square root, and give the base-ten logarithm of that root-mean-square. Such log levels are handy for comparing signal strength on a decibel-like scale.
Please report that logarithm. 1.121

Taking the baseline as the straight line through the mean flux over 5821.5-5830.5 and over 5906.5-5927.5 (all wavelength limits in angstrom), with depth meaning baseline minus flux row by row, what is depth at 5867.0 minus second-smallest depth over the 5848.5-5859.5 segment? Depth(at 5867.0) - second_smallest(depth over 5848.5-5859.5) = 0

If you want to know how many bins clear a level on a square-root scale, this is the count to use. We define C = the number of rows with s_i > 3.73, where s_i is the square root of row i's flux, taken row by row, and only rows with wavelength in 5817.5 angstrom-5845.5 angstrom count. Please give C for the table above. 13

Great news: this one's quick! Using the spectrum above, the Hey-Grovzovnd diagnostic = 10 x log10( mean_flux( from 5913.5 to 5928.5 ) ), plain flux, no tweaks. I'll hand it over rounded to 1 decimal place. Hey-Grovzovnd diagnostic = 11.4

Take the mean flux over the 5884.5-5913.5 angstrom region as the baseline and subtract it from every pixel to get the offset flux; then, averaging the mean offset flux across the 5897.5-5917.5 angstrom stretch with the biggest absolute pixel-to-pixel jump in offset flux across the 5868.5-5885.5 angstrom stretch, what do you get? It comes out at 0.6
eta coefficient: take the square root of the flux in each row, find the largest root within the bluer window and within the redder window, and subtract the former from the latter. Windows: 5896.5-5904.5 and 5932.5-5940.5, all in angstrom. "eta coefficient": 0.11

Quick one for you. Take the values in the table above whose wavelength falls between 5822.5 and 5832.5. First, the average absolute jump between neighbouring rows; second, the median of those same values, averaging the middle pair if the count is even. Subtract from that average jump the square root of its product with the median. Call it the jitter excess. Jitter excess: -1.0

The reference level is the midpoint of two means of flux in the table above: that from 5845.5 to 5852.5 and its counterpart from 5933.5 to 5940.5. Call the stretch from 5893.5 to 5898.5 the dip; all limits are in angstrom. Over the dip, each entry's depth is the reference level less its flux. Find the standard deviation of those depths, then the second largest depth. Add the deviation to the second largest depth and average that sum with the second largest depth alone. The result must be 3.2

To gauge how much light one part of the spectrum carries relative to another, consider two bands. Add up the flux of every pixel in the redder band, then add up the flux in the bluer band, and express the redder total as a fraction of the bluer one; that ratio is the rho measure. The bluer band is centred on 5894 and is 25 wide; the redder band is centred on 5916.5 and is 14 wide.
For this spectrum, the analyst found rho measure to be 0.6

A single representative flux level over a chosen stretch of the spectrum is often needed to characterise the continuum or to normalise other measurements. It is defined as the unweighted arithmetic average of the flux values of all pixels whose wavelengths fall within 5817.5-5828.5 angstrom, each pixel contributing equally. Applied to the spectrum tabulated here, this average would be 13.4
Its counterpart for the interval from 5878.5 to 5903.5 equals 12.5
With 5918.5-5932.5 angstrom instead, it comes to 14.1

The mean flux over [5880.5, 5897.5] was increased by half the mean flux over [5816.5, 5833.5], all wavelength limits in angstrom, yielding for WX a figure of 18.8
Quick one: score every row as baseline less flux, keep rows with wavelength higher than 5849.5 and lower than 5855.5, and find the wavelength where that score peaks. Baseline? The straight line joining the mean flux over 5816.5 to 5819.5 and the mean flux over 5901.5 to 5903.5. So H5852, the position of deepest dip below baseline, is 5850.0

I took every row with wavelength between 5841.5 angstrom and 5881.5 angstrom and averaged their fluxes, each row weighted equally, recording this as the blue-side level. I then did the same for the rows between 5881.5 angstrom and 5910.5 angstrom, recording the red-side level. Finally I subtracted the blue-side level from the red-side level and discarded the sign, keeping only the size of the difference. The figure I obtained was 1.7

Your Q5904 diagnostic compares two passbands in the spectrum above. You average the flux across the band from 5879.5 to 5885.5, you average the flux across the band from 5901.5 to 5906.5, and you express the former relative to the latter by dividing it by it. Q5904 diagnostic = 1.011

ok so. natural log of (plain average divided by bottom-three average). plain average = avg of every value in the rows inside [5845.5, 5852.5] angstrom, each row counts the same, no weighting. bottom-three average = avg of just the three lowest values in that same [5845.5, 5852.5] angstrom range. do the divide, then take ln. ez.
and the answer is 0.013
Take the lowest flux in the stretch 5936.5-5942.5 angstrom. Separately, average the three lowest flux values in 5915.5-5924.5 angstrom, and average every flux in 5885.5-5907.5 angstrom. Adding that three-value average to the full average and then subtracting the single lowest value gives 11.7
